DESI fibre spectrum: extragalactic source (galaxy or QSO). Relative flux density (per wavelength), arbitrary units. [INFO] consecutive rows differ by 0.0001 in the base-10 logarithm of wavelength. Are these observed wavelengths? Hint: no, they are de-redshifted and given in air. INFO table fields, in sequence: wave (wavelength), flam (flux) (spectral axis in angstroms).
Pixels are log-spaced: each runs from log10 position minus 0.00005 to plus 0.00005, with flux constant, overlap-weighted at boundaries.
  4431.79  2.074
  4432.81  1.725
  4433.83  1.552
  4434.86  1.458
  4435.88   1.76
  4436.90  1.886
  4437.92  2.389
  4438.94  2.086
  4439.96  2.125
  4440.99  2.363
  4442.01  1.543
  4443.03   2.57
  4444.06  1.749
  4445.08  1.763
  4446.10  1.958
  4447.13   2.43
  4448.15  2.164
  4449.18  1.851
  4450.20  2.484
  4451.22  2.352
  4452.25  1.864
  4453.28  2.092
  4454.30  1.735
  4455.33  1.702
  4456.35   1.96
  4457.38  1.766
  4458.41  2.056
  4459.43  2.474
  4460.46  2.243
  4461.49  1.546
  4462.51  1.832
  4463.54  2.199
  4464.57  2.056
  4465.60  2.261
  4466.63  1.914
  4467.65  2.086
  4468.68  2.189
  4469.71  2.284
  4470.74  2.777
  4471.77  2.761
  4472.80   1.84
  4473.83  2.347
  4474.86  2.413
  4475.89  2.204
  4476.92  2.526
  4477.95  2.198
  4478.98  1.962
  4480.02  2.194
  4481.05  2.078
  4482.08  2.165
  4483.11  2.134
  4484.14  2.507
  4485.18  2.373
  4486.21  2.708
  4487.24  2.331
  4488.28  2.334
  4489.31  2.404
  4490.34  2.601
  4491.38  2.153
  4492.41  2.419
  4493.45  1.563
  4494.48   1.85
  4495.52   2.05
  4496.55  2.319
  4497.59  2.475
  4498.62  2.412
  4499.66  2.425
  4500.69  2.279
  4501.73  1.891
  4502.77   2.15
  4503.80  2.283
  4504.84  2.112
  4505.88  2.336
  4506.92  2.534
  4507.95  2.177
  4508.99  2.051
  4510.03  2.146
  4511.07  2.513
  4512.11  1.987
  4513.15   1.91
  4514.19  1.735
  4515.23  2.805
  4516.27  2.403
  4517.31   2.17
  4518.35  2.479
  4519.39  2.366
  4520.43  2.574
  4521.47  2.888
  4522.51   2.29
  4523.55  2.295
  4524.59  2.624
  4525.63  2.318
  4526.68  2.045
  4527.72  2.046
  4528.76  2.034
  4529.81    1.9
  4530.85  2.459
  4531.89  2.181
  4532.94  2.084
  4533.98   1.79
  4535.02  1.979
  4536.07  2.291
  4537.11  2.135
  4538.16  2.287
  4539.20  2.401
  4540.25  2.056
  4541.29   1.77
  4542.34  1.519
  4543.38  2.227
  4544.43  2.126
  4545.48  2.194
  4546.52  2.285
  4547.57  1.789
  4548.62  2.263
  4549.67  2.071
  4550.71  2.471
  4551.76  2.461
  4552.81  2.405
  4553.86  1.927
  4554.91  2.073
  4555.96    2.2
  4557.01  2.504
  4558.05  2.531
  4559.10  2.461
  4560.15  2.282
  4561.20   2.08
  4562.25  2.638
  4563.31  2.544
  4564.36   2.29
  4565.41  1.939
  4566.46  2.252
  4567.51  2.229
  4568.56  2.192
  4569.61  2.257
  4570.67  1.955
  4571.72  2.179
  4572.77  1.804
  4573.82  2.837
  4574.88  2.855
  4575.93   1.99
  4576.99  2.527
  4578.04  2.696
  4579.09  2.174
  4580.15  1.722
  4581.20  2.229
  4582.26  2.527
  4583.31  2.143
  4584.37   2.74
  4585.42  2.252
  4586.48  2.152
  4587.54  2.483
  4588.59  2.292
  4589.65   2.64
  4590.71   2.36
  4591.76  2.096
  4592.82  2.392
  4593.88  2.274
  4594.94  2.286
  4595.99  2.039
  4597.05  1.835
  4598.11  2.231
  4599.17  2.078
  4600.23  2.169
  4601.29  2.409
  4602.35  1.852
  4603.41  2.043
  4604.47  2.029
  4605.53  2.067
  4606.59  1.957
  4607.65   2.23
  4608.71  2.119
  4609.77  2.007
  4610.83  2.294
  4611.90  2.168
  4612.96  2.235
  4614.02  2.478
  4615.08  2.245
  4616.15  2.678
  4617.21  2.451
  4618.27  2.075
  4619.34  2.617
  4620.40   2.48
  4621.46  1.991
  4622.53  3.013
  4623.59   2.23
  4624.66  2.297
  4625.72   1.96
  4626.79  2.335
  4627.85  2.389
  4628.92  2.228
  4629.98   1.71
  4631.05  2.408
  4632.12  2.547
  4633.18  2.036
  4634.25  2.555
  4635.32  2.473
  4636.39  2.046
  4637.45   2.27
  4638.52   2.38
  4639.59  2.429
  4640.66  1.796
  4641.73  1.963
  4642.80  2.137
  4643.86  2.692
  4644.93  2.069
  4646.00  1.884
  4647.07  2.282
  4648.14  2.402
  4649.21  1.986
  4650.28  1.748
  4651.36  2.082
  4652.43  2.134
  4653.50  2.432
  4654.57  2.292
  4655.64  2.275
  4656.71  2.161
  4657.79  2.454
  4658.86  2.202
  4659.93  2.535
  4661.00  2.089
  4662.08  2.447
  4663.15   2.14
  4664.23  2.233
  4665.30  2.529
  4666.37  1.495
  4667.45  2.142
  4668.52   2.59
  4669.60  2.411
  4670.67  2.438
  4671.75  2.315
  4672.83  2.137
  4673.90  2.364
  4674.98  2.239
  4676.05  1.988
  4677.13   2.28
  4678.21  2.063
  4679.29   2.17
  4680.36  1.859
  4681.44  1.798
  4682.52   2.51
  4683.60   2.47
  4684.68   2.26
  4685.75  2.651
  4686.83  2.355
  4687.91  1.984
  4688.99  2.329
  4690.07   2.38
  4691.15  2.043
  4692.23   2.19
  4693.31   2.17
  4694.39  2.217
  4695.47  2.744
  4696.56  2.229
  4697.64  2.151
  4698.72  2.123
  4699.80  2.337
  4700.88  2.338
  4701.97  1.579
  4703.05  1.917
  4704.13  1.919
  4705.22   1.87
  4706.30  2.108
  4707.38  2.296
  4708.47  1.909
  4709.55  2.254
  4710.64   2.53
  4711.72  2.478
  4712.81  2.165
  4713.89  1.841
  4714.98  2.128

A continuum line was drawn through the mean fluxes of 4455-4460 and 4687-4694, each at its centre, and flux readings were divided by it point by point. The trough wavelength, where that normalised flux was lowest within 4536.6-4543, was 4542.34 angstroms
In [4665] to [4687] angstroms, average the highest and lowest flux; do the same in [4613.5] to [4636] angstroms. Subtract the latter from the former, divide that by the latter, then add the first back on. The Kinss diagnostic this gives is 1.95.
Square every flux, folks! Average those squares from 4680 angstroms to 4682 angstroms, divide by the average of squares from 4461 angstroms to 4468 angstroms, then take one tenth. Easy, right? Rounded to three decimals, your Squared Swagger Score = 0.084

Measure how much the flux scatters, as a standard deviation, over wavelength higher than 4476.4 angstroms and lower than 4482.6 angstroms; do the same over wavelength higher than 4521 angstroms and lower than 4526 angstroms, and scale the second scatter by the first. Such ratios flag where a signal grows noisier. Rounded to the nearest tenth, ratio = 1.4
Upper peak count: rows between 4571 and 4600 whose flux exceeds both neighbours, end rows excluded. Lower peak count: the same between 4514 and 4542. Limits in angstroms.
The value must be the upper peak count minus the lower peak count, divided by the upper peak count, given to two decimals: 0.11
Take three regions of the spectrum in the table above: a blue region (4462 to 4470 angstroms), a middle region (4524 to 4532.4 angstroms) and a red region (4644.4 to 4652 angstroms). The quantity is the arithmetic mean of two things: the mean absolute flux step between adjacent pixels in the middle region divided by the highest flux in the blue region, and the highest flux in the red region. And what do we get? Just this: 1.25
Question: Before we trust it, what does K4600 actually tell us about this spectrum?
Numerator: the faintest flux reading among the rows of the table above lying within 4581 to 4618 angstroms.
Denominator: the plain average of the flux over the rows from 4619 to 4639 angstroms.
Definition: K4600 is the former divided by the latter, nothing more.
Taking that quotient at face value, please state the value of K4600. 0.79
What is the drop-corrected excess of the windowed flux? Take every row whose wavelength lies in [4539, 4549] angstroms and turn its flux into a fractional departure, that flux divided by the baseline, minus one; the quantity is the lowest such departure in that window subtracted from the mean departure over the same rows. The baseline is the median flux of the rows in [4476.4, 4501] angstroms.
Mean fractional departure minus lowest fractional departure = 0.23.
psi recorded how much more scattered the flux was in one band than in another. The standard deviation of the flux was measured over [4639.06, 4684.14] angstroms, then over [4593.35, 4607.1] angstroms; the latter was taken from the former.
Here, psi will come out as 0.09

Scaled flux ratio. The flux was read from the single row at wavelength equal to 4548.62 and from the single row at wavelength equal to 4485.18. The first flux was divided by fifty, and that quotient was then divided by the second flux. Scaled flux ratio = 0.0191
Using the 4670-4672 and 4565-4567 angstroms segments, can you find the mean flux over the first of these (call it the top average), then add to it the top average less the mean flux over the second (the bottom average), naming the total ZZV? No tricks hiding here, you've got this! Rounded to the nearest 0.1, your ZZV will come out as 2.7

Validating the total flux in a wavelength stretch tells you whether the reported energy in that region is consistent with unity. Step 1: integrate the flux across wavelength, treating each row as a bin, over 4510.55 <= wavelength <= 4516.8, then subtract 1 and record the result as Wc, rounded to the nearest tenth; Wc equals 12.9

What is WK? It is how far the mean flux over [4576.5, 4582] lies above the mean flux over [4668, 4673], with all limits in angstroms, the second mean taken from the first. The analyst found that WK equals -0.11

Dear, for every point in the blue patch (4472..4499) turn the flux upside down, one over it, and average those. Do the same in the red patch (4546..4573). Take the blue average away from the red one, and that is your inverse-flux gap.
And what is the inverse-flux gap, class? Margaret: 0.00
